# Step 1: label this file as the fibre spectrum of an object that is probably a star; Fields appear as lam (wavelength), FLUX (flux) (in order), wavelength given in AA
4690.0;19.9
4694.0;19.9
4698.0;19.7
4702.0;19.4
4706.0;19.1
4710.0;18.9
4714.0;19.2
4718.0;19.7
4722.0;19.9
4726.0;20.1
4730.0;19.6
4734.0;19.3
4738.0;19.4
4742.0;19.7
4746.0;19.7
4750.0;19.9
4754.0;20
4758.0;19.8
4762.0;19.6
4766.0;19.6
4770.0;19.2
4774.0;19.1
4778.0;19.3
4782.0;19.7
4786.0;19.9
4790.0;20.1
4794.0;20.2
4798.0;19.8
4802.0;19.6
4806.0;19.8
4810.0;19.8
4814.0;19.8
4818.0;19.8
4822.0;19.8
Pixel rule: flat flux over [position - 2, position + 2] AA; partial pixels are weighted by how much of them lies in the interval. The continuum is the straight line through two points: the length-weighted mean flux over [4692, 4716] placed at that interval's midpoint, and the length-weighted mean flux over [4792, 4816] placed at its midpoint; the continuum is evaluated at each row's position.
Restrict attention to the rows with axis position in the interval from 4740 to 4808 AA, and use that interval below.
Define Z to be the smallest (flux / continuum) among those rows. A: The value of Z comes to 0.970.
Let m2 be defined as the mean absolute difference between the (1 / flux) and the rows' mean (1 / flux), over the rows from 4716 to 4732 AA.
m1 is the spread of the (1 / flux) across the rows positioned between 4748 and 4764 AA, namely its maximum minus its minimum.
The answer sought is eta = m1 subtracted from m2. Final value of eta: -0.0006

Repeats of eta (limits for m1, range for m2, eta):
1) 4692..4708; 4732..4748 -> -0.0016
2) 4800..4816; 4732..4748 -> -0.0001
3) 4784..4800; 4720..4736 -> -0.0003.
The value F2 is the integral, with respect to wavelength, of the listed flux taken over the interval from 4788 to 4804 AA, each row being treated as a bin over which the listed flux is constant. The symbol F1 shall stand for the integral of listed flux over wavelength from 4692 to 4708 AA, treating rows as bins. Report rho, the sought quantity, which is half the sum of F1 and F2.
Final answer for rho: 316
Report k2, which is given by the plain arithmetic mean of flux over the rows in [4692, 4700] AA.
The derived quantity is 19.8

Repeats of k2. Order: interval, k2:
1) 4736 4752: 19.7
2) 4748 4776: 19.6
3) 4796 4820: 19.8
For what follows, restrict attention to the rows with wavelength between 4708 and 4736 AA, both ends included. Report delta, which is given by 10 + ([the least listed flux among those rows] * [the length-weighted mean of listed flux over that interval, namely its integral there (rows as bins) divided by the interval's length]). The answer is 379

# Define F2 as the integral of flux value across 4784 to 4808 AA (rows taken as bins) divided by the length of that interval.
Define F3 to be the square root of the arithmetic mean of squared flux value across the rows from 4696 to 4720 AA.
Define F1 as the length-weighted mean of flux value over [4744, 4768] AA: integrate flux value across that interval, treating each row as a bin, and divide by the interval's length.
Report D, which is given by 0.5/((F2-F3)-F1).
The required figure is -0.0260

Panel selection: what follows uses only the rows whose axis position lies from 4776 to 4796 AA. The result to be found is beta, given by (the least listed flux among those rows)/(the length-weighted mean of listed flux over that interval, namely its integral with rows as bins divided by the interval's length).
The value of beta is 0.973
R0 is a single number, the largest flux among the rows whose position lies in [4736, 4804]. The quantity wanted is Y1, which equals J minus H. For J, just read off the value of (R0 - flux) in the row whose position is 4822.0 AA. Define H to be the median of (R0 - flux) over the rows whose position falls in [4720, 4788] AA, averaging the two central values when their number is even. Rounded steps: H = 0.50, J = 0.4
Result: -0.1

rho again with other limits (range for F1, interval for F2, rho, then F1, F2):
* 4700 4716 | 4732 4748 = 309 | 306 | 312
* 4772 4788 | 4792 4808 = 315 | 312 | 318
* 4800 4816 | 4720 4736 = 316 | 316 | 316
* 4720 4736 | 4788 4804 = 317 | 316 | 319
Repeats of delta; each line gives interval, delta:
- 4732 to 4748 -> 387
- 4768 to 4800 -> 386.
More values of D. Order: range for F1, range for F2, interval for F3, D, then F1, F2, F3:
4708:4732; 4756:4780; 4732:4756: -0.0253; 19.6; 19.4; 19.7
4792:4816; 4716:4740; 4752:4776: -0.0254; 19.8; 19.7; 19.6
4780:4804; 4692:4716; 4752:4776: -0.0249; 19.9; 19.4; 19.6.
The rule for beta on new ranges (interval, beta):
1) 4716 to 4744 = 0.981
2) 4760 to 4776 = 0.986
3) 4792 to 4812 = 0.988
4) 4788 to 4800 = 0.988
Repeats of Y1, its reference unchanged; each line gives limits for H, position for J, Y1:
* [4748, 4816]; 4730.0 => 0.2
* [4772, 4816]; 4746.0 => 0.1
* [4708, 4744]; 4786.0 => -0.3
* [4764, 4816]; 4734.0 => 0.5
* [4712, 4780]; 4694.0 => -0.3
